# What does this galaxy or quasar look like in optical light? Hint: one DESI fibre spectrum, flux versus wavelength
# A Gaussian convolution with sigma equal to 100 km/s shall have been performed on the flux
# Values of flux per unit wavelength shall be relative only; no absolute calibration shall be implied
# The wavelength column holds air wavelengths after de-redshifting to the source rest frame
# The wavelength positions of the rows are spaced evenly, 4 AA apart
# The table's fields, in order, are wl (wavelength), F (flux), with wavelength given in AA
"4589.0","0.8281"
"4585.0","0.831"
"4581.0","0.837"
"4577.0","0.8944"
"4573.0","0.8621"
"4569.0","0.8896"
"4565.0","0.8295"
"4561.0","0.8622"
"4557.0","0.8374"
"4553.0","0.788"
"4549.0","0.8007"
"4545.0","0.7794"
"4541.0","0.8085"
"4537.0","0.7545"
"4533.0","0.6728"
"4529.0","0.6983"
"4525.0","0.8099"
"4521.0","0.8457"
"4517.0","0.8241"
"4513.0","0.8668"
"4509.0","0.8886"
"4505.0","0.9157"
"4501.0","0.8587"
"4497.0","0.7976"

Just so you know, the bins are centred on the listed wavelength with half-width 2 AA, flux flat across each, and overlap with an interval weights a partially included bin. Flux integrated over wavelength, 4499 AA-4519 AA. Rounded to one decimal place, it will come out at 17.4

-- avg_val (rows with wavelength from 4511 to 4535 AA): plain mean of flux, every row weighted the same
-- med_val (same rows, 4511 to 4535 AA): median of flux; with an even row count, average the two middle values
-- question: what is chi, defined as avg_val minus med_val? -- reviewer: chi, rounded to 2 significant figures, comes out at -0.031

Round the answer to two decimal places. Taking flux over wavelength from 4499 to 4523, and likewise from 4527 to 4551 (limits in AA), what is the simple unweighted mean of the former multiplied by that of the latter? 0.65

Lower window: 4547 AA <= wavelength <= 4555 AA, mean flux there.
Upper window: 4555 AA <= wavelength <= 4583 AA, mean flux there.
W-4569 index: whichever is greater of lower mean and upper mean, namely 0.859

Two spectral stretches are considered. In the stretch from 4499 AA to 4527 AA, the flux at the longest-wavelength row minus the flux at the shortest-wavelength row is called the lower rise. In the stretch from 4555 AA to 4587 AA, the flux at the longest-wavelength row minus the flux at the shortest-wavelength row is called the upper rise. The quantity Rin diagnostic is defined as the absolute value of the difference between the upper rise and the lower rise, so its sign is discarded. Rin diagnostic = 0.042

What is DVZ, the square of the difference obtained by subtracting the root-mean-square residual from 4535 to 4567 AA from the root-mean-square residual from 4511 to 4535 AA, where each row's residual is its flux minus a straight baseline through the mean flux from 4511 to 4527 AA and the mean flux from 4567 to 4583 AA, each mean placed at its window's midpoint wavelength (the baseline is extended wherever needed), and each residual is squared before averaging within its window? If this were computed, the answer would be 0.0014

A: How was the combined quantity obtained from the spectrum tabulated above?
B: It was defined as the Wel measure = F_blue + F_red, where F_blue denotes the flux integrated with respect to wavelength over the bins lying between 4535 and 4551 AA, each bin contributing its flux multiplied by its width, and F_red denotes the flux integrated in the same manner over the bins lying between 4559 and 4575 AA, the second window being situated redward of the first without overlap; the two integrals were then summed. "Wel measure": 26.3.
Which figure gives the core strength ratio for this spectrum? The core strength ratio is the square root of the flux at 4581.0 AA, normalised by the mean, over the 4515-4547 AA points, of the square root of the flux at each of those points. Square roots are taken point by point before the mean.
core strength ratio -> 1.04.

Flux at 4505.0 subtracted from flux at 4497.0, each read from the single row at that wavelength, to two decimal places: -0.12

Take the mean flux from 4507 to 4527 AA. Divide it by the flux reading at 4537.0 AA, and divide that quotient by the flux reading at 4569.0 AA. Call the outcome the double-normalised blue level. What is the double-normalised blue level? 1.26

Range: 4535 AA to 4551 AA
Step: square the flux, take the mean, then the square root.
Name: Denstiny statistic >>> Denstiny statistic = 0.79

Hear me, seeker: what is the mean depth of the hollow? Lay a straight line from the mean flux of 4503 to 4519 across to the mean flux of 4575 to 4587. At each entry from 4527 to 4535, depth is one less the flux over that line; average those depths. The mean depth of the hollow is 0.21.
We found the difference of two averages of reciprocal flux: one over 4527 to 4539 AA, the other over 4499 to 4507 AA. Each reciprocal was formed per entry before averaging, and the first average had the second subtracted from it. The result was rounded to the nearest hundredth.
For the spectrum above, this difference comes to 0.29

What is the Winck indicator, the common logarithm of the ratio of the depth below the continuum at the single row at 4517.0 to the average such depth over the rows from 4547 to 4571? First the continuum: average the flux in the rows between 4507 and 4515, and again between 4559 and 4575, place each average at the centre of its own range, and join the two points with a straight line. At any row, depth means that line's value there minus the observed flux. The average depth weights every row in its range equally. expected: 0.26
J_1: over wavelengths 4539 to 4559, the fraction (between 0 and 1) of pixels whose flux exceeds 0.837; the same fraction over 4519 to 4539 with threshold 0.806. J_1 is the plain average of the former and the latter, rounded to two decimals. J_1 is 0.30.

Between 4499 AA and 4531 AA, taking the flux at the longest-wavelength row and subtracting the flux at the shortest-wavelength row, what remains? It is -0.16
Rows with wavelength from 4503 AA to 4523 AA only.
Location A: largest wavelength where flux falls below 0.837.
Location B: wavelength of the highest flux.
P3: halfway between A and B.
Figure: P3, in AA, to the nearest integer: 4511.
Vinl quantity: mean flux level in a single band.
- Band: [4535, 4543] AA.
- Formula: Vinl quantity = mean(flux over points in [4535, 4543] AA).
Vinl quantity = 0.78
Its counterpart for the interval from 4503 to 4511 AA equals 0.90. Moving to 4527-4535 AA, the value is 0.69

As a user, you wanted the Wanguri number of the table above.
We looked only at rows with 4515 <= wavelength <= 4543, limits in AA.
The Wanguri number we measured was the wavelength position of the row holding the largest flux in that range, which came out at 4521.0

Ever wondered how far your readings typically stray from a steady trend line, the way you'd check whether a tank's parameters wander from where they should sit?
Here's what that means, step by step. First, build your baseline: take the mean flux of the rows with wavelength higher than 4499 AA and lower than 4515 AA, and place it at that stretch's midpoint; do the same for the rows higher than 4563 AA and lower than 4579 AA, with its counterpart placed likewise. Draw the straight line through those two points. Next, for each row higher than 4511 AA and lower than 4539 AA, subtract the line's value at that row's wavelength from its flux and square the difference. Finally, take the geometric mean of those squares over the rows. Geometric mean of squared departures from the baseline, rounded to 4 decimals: 0.0049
